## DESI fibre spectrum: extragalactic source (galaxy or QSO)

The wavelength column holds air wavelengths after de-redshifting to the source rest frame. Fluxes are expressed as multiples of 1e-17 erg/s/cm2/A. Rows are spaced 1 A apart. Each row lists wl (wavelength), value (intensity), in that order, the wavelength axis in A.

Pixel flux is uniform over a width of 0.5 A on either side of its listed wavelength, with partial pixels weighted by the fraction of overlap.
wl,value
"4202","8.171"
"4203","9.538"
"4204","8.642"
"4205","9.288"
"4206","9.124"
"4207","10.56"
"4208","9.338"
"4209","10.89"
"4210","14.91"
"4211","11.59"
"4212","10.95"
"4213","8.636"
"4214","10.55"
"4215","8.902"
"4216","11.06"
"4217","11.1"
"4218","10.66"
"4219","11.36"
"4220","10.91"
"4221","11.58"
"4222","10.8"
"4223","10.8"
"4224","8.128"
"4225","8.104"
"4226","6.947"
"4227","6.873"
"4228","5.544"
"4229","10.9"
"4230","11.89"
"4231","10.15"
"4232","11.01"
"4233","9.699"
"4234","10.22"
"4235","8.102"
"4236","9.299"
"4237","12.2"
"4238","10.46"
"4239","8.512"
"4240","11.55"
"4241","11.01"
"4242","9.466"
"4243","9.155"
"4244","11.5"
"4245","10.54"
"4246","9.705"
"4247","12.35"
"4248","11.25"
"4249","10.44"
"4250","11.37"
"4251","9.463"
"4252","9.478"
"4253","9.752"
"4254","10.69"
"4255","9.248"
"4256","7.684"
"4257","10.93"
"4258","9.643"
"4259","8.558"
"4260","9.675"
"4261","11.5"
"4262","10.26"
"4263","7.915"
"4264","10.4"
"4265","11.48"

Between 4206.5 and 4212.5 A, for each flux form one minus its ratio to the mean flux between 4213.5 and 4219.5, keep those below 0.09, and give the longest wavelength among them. 4212 A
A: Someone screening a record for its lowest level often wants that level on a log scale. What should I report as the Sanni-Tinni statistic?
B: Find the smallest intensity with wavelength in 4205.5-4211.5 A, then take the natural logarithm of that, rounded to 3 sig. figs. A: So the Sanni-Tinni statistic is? 2.21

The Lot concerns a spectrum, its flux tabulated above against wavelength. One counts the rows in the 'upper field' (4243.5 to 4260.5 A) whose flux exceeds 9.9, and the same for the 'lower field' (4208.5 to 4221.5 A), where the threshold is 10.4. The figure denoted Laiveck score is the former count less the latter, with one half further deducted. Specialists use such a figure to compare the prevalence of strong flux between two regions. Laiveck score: -3.5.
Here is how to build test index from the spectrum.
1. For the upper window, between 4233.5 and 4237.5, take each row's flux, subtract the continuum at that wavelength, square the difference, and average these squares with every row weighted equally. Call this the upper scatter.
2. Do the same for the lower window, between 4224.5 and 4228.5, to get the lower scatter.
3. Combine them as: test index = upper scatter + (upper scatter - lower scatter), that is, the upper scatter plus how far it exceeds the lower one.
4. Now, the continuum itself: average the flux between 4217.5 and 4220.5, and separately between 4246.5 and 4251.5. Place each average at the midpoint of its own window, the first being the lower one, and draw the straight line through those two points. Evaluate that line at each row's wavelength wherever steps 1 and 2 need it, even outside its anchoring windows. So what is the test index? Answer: -11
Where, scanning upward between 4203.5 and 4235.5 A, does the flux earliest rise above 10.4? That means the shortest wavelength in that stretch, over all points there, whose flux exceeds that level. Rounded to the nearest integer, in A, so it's 4207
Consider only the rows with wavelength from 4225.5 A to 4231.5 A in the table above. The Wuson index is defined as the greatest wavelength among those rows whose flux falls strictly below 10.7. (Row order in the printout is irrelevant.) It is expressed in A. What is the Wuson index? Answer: 4231 A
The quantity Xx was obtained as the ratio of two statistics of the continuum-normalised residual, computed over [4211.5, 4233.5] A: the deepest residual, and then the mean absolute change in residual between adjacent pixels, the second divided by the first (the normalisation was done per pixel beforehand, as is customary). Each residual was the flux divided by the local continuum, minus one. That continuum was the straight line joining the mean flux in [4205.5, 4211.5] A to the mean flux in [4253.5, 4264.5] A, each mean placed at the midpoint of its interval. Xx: -0.25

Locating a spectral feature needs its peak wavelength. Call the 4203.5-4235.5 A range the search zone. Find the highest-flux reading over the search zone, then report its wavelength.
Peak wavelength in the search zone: 4210 A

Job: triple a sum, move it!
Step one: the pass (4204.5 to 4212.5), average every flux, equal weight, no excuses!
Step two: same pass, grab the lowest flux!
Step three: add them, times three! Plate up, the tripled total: 60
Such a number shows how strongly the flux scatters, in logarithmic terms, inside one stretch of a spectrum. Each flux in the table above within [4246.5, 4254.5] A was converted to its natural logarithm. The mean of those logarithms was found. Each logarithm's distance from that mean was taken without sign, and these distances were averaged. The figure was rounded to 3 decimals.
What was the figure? 0.077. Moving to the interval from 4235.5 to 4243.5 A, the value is 0.108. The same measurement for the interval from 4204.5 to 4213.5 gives 0.124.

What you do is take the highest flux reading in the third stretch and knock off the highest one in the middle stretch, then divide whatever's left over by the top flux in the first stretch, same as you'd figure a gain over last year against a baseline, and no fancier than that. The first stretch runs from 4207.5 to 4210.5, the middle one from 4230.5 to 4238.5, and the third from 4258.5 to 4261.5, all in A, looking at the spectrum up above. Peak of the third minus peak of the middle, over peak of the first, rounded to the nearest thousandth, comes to -0.047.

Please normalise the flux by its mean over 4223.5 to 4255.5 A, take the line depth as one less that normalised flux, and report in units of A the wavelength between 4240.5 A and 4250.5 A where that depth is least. 4247 A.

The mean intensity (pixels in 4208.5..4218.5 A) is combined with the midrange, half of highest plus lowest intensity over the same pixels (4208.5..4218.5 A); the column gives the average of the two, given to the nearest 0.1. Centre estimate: 11.3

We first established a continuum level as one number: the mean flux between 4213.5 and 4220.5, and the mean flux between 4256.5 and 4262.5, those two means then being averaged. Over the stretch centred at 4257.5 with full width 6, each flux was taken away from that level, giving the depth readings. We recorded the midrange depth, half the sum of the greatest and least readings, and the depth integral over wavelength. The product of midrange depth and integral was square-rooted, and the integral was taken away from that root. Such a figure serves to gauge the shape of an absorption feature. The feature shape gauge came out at -3.9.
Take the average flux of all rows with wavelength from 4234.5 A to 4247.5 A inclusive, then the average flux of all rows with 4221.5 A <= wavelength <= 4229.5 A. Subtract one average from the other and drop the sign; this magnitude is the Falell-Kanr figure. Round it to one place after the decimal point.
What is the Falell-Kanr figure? 1.8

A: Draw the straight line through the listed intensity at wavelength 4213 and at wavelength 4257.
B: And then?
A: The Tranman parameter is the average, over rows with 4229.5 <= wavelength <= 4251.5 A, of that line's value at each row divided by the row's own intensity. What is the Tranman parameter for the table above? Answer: 0.978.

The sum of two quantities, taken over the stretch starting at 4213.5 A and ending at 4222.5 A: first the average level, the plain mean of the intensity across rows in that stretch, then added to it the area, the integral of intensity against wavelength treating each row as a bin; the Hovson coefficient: 108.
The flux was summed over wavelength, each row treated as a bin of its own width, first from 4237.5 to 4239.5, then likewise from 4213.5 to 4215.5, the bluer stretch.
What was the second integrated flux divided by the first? 1.03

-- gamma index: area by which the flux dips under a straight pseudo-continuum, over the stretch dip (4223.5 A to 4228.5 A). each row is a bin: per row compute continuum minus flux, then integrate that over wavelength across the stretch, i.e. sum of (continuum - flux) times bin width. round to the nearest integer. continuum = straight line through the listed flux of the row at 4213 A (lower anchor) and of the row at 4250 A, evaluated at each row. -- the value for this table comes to 12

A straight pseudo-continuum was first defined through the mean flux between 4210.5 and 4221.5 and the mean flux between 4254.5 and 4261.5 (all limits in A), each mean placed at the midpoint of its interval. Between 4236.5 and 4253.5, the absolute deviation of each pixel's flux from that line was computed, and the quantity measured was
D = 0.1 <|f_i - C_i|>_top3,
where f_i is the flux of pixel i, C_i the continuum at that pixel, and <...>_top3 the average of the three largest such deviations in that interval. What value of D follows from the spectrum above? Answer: 0.204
